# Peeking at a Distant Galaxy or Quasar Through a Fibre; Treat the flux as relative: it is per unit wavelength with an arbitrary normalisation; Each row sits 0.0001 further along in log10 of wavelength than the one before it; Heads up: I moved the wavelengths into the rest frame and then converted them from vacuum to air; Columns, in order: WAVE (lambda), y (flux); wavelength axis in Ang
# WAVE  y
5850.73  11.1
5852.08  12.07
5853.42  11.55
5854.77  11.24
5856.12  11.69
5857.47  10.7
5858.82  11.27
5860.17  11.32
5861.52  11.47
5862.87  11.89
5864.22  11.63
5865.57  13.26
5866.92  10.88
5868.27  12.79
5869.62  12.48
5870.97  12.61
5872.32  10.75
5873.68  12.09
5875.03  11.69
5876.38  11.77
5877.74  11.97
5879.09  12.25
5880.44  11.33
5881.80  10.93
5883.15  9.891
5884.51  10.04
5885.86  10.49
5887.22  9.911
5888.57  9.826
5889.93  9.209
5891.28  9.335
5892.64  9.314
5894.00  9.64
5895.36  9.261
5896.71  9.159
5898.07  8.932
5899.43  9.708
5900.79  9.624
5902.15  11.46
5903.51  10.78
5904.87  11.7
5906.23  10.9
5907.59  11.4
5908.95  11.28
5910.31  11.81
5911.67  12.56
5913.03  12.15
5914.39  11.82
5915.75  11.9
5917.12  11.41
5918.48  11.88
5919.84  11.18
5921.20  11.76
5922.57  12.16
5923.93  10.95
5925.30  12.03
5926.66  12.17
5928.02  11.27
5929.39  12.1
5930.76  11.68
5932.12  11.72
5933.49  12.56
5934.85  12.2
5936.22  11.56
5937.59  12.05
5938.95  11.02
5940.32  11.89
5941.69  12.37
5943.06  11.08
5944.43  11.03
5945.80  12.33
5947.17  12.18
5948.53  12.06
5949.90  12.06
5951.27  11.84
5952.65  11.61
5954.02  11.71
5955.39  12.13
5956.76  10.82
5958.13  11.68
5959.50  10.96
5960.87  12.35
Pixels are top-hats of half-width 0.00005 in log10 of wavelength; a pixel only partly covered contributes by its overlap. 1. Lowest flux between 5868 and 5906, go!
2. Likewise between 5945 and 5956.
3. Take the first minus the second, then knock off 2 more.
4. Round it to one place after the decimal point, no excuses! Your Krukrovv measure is -4.7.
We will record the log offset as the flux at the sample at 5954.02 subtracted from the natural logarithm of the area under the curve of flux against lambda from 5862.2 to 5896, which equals -5.8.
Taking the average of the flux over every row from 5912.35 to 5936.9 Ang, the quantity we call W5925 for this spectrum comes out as 11.8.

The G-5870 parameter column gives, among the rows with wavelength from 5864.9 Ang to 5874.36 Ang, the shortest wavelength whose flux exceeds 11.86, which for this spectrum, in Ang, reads 5865.57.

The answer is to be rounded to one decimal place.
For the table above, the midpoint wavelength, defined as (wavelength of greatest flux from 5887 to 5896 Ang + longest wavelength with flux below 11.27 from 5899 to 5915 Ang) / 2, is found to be 5896.7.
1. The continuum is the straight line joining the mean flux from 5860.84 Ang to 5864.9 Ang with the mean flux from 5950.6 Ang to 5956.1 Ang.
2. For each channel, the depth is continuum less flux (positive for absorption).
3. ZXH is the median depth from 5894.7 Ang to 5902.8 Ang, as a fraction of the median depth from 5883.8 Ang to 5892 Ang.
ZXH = 1.2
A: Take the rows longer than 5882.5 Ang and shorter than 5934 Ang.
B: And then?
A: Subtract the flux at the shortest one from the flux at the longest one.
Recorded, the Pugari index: 2.7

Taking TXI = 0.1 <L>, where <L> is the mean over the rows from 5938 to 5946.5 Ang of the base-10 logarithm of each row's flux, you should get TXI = 0.106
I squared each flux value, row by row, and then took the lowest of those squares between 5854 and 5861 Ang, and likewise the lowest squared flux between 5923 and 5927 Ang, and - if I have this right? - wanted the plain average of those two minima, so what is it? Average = 117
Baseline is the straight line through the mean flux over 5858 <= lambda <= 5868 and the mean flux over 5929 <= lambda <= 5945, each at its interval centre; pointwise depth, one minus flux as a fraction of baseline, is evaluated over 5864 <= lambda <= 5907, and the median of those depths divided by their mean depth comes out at 1.0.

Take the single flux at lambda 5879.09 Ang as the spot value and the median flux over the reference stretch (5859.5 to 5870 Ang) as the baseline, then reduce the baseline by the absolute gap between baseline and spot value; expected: 11.3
